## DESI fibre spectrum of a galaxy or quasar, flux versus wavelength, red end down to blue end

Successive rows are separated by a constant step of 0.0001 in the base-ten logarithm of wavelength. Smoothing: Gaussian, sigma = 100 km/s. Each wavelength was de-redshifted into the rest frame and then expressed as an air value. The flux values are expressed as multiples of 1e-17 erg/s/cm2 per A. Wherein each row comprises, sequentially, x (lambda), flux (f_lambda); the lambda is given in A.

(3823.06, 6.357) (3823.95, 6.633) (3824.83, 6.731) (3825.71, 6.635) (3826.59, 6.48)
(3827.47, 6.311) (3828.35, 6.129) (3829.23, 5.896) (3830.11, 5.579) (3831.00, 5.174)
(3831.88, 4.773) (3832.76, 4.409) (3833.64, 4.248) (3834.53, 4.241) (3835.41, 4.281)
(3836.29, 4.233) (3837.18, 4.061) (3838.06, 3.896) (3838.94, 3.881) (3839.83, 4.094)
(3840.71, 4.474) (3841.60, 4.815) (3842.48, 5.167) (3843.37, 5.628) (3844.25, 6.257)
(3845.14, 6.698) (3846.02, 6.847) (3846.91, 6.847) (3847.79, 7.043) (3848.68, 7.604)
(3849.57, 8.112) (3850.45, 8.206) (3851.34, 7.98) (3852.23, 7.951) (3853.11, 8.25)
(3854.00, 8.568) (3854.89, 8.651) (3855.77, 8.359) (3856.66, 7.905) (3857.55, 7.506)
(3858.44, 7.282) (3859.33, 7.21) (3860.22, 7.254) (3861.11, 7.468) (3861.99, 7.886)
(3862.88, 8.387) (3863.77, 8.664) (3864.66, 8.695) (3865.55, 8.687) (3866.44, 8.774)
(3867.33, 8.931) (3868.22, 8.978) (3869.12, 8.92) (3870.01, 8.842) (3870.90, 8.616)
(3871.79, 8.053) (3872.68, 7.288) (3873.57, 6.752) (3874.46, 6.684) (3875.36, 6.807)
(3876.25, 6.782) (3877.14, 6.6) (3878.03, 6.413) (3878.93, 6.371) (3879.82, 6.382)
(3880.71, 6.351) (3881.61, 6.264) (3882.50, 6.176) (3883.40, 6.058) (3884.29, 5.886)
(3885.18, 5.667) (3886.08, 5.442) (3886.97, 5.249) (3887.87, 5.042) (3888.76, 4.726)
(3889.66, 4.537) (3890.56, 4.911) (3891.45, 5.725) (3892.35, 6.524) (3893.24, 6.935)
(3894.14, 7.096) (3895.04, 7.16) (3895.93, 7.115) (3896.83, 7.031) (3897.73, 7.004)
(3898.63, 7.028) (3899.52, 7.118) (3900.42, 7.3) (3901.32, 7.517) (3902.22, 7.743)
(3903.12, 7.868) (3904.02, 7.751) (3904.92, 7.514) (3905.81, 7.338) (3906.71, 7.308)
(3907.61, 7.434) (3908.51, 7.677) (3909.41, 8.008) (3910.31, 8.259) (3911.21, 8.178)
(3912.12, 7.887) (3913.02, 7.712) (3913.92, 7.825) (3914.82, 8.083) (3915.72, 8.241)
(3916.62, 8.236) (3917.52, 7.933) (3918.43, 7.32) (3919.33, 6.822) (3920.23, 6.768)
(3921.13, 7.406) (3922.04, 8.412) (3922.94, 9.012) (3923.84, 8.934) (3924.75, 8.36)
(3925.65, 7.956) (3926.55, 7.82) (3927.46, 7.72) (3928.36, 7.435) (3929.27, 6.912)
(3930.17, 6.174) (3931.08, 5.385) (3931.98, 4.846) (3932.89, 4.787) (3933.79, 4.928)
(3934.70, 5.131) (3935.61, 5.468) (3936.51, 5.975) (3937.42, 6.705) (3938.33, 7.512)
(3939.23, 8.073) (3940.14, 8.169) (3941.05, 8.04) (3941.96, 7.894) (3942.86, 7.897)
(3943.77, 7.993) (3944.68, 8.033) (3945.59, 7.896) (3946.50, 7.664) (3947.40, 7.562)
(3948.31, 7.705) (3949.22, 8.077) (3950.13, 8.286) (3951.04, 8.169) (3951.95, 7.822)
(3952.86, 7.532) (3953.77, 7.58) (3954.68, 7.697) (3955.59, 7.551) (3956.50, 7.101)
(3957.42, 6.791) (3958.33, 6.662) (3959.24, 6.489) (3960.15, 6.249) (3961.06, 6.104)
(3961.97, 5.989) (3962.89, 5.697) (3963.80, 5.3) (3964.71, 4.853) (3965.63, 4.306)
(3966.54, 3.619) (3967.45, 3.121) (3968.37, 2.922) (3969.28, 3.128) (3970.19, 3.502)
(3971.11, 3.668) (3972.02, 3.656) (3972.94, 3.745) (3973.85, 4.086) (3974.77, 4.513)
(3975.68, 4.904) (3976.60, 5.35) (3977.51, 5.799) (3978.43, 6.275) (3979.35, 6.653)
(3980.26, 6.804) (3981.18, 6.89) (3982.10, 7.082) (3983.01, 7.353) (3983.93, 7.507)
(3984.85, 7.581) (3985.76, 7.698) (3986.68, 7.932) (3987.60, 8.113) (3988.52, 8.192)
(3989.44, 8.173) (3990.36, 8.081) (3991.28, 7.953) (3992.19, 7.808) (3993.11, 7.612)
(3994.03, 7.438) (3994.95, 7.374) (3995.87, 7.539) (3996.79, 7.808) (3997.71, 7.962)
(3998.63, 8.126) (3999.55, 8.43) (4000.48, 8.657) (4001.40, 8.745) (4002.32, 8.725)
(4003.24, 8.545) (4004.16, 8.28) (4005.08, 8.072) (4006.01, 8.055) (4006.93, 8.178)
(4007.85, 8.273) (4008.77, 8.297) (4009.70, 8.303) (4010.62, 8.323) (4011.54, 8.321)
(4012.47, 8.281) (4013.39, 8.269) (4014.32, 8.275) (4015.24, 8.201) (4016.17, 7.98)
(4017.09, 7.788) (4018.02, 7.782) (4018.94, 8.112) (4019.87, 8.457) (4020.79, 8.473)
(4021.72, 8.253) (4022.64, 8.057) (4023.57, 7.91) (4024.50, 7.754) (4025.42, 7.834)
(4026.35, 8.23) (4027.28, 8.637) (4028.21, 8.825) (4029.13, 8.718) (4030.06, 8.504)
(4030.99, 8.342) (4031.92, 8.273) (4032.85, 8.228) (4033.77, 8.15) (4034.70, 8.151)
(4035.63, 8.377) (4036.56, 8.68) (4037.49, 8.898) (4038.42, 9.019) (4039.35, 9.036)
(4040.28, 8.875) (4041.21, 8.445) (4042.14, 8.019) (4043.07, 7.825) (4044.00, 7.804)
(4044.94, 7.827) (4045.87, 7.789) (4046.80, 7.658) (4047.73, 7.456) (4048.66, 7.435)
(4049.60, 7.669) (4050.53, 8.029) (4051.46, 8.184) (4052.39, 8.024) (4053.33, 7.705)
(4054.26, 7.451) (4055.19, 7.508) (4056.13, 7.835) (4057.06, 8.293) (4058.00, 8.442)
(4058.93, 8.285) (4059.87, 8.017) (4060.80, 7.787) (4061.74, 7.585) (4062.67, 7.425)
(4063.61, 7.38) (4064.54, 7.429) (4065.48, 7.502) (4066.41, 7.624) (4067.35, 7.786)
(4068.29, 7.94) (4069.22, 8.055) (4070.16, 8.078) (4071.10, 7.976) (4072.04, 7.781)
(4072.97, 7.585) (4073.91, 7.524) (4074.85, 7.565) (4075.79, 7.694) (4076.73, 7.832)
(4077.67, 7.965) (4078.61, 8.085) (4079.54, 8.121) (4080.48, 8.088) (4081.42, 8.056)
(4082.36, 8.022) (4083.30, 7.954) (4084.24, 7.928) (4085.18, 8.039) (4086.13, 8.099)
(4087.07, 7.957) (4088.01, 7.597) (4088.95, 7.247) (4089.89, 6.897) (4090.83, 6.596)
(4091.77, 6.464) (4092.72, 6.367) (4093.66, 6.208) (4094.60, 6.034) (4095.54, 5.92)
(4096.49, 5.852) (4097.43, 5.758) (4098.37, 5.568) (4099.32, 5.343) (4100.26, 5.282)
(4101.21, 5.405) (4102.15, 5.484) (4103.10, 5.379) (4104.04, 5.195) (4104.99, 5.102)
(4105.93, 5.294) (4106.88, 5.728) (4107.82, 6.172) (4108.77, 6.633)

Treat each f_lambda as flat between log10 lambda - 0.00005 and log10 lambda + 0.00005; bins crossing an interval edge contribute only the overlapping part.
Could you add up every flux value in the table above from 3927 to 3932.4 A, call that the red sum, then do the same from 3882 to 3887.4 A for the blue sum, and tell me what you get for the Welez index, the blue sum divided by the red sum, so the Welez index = 0.90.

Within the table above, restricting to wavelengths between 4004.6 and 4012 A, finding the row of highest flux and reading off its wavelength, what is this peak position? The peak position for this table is 4010.62 A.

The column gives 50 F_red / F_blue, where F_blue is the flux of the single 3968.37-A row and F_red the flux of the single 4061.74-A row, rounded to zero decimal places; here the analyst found 130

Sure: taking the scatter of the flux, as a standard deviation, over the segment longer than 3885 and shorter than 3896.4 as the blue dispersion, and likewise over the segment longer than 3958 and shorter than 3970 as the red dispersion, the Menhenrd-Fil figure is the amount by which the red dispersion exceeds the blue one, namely 0.4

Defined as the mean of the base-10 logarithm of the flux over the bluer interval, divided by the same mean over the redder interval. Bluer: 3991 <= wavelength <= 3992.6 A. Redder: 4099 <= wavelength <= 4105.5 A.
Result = 1.24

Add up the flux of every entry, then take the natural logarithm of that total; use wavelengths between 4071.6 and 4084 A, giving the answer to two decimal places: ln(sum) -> 4.63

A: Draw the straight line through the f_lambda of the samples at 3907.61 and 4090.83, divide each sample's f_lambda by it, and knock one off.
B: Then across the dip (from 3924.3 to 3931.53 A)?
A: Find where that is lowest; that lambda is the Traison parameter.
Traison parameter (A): 3931.08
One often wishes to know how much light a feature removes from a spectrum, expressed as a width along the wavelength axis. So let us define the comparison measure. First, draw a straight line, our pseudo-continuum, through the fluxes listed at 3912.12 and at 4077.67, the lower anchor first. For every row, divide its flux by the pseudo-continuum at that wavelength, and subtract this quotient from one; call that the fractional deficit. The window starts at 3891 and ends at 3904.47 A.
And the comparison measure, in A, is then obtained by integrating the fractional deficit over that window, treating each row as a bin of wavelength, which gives 1.3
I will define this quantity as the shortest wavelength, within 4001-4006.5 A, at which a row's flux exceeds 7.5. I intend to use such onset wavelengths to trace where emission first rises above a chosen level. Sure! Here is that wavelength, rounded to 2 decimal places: 4001.40 A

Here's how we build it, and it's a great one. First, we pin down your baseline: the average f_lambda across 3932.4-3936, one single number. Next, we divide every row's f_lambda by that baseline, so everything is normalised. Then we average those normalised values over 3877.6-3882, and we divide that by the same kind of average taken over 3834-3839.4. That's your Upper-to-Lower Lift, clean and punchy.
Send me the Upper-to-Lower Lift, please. 1.55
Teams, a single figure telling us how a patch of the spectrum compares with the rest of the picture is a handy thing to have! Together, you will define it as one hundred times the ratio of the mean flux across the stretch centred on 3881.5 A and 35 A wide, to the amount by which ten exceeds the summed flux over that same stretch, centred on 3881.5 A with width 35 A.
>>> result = -2.7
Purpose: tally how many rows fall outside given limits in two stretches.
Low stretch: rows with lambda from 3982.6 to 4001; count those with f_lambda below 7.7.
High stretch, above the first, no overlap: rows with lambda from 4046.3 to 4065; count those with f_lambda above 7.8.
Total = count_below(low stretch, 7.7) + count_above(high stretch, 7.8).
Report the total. 16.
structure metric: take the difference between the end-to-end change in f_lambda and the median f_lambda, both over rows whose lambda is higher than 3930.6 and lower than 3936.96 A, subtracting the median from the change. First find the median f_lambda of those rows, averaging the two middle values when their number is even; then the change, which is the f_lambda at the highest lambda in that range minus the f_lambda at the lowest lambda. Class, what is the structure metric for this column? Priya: -4.5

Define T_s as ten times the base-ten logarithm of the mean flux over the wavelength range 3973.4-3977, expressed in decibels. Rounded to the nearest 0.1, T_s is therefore 6.7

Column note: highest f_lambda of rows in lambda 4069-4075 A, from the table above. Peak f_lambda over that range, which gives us 8.078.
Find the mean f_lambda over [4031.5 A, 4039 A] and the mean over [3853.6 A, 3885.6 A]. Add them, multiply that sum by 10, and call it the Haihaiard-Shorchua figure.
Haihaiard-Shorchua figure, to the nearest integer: 160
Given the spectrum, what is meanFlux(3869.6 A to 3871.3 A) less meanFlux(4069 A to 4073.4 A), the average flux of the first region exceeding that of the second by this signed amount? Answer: 1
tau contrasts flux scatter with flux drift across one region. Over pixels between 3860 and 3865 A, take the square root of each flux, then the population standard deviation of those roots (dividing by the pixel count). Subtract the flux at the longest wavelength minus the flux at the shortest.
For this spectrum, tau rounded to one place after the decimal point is -1.3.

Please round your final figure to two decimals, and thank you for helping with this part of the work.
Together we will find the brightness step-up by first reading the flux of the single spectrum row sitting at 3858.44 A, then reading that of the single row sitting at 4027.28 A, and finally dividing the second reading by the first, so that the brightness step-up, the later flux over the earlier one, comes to 1.19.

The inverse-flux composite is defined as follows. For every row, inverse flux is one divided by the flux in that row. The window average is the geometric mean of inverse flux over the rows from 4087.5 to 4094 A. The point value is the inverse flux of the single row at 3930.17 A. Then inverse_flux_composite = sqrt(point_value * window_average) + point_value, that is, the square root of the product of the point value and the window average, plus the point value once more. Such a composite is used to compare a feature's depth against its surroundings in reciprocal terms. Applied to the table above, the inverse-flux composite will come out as 0.32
